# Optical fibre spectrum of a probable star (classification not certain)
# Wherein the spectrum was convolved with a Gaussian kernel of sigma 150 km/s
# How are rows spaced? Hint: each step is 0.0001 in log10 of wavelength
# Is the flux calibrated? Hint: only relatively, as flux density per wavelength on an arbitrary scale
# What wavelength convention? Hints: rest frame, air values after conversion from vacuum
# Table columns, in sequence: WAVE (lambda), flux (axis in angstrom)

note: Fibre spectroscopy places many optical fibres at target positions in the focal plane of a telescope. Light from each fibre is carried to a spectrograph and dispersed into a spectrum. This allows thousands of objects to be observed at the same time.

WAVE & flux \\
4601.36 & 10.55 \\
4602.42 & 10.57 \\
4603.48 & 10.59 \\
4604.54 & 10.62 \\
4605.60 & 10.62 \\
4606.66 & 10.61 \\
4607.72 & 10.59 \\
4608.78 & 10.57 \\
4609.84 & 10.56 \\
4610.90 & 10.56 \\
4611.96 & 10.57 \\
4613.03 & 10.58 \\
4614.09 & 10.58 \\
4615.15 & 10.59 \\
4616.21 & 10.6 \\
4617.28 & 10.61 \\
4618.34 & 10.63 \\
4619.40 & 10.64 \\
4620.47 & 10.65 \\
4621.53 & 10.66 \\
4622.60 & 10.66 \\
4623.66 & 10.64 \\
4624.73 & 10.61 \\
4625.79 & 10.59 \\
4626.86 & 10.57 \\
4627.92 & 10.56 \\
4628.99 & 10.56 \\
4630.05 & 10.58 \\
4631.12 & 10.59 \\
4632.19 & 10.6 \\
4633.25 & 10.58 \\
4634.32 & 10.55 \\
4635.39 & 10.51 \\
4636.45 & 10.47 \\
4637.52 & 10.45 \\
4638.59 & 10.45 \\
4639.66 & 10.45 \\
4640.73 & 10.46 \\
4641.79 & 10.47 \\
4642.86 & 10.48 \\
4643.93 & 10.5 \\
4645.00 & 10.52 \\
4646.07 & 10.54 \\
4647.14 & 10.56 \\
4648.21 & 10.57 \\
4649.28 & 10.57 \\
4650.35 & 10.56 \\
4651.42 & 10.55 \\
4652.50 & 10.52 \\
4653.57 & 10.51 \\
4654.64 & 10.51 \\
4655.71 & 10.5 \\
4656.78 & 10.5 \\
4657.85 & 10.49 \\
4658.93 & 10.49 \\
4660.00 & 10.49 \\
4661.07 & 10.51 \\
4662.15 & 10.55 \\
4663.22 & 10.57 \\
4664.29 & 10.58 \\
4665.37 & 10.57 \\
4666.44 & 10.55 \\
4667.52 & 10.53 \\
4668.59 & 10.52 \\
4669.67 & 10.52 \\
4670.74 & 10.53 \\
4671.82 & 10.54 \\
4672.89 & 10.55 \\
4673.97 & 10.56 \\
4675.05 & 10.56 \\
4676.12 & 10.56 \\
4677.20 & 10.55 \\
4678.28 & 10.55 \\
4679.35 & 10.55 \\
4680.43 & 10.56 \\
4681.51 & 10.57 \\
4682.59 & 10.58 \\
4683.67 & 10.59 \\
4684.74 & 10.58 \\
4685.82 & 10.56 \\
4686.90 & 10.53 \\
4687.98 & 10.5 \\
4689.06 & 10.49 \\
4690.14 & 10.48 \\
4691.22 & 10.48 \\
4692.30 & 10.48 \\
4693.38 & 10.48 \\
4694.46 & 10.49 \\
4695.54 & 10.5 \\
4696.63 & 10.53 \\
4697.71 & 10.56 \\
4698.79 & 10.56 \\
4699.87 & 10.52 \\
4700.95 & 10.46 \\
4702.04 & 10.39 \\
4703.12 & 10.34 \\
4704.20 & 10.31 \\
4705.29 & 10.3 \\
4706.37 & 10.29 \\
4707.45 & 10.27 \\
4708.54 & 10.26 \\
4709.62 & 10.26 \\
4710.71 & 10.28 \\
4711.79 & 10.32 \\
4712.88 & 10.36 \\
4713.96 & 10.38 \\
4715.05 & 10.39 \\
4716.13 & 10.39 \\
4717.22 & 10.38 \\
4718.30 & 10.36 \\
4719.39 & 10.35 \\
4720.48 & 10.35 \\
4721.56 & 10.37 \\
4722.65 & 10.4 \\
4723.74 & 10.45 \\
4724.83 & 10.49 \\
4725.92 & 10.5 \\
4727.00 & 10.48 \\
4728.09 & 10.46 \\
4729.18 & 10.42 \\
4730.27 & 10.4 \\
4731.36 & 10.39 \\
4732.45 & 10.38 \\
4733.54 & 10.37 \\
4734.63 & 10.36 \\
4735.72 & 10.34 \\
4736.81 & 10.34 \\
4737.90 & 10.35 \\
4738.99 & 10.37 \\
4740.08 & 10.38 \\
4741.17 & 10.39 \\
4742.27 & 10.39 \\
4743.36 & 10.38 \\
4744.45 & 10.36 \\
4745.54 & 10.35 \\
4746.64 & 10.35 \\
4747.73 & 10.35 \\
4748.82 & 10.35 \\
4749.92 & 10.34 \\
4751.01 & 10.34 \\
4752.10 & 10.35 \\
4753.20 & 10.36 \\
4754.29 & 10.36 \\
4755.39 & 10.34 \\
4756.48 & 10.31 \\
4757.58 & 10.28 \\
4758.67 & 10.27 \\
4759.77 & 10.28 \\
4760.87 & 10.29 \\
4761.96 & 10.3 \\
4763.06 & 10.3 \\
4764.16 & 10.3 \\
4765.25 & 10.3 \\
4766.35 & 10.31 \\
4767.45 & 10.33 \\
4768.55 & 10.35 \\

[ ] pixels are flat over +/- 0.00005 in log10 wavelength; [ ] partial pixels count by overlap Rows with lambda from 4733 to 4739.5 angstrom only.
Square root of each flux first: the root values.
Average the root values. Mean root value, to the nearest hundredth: 3.22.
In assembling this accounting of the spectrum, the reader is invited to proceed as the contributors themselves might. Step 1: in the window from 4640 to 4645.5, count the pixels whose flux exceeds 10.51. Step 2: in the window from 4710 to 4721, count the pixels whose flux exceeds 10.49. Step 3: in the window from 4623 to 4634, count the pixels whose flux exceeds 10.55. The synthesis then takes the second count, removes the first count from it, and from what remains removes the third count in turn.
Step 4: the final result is -11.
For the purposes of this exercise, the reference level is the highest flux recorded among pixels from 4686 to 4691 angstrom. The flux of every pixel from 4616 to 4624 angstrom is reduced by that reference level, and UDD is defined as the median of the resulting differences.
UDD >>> 0.11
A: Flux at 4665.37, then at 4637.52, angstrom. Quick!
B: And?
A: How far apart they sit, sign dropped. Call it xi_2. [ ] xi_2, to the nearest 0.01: 0.12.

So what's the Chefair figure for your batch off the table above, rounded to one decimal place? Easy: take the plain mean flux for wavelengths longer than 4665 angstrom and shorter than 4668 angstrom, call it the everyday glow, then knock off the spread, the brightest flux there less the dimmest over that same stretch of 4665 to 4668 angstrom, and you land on 10.5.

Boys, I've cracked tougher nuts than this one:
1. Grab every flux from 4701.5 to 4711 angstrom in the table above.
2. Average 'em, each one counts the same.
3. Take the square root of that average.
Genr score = 3.21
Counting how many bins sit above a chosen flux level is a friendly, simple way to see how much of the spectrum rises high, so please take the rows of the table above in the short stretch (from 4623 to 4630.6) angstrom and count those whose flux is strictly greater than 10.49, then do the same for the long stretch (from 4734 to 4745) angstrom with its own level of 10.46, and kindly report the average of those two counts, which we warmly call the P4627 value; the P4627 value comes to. 3.5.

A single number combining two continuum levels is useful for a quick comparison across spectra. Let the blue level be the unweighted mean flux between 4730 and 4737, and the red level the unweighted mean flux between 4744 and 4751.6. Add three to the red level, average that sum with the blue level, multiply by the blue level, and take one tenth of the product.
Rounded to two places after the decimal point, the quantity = 12.30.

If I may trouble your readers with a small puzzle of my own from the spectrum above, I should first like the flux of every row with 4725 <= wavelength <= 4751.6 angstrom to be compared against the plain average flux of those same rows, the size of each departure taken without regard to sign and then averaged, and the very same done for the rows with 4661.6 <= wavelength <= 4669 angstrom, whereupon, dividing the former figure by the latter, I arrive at 1.8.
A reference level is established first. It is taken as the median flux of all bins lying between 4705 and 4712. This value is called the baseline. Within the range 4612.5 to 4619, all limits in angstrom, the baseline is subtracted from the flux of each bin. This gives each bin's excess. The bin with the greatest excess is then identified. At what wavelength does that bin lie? 4618.34 angstrom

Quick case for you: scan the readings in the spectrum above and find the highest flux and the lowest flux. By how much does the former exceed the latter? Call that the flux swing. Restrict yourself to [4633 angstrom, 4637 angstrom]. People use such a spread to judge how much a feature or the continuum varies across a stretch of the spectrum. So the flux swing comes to 0.11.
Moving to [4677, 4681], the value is 0.01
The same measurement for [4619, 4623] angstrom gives 0.02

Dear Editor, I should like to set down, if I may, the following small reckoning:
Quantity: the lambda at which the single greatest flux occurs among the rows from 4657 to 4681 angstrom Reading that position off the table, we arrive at 4664.29 angstrom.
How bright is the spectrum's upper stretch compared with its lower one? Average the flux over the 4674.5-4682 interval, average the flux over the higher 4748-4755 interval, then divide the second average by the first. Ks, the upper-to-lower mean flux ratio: 0.980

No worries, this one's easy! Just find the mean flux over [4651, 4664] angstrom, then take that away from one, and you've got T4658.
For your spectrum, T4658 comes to -9.52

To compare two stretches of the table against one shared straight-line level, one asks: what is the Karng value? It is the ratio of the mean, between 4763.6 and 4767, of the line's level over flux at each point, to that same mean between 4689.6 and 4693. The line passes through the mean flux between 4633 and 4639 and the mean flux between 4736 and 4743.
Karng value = 1.008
